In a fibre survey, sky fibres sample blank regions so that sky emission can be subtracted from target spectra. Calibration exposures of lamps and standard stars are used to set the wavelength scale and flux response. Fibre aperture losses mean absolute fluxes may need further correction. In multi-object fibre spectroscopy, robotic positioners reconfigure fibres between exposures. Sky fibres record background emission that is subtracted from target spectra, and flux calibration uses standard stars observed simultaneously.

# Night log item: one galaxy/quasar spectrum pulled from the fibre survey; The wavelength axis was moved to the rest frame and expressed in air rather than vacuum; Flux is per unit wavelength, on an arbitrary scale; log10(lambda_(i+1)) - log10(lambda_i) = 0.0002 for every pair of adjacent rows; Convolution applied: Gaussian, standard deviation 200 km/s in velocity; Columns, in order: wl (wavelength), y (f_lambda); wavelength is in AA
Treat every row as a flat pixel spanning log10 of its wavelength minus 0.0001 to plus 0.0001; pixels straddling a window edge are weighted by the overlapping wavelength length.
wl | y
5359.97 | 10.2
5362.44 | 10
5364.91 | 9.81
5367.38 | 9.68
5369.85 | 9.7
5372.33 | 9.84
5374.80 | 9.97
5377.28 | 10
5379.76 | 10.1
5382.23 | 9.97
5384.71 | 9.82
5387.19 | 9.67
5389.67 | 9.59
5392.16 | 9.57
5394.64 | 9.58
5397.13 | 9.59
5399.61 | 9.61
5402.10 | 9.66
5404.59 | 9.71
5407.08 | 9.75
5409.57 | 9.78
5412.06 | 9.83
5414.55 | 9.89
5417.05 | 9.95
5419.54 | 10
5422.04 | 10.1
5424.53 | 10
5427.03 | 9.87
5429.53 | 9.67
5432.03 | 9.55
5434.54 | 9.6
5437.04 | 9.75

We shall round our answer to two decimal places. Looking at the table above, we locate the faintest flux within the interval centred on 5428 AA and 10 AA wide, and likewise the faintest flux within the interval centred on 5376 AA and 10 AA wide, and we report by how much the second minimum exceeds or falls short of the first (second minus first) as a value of 0.29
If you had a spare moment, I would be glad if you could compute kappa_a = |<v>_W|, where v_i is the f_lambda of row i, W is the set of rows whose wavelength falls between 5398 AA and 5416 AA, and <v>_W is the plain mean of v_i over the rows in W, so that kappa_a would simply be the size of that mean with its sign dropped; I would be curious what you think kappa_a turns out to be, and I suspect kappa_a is 9.75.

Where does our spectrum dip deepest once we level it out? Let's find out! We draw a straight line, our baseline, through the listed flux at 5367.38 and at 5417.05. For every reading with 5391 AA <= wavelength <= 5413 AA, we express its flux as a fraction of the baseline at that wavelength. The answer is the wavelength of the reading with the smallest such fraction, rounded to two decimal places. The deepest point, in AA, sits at 5397.13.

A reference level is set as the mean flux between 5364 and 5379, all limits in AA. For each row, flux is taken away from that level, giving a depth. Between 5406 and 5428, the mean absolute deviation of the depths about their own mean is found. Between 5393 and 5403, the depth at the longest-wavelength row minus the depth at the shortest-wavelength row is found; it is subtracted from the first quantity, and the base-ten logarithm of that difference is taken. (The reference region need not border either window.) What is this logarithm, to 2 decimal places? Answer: -0.76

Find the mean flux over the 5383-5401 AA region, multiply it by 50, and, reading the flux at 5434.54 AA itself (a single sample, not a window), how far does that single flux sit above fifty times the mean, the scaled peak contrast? -472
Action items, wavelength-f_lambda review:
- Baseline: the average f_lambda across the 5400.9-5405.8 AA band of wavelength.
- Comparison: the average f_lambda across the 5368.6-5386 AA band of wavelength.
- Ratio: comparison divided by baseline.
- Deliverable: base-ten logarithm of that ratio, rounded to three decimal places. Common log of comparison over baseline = 0.010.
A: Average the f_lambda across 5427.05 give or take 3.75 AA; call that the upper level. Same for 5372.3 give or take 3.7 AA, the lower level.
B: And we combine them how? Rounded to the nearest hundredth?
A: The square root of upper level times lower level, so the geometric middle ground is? 9.84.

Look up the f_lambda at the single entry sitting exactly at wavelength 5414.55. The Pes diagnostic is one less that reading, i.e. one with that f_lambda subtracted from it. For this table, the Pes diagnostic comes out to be -8.89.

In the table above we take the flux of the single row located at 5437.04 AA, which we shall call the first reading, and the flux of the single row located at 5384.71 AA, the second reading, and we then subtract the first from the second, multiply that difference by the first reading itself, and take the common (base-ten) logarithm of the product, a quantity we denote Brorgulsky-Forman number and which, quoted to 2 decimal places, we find -0.17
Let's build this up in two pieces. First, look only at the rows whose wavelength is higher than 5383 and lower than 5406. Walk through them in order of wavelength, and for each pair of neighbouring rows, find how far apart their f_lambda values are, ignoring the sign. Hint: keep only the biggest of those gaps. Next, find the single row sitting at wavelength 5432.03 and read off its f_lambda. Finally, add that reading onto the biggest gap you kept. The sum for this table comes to 9.7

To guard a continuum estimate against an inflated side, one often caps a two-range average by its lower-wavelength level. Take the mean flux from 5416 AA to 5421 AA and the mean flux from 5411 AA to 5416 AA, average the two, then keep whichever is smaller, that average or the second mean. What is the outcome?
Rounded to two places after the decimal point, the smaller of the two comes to 9.86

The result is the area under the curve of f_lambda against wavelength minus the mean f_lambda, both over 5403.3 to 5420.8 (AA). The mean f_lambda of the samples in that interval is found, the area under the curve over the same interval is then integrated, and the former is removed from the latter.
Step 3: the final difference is 162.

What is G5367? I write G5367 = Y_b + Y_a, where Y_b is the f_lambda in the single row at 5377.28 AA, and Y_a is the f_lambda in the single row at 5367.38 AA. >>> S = 19.7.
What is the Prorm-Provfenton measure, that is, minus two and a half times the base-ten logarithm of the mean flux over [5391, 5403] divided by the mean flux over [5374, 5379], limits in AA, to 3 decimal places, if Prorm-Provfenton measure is 0.042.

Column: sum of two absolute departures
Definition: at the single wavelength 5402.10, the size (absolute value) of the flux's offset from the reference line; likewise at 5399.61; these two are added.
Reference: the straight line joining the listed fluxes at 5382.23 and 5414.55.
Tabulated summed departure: 0.58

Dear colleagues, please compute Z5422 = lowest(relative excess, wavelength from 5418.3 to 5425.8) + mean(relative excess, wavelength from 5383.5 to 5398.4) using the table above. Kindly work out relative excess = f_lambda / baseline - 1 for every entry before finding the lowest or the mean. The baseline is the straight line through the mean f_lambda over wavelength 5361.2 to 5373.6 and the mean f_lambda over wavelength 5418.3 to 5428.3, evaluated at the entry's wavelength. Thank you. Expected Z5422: -0.025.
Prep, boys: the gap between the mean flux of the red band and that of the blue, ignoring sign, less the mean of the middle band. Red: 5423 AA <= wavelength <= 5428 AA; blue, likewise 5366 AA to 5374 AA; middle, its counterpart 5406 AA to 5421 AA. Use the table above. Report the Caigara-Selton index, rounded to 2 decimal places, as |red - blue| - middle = -9.67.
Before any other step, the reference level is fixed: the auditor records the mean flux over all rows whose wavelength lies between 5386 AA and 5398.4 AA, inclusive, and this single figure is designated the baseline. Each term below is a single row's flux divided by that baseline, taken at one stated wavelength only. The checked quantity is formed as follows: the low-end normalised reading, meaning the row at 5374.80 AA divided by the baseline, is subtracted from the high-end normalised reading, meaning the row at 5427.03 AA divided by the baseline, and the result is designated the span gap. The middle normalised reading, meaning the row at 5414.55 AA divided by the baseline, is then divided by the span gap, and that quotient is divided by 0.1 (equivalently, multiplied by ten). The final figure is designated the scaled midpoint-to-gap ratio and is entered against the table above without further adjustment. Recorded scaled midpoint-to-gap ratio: -989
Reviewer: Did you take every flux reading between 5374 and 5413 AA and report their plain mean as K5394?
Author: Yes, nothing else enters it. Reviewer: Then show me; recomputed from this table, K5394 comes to 9.76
